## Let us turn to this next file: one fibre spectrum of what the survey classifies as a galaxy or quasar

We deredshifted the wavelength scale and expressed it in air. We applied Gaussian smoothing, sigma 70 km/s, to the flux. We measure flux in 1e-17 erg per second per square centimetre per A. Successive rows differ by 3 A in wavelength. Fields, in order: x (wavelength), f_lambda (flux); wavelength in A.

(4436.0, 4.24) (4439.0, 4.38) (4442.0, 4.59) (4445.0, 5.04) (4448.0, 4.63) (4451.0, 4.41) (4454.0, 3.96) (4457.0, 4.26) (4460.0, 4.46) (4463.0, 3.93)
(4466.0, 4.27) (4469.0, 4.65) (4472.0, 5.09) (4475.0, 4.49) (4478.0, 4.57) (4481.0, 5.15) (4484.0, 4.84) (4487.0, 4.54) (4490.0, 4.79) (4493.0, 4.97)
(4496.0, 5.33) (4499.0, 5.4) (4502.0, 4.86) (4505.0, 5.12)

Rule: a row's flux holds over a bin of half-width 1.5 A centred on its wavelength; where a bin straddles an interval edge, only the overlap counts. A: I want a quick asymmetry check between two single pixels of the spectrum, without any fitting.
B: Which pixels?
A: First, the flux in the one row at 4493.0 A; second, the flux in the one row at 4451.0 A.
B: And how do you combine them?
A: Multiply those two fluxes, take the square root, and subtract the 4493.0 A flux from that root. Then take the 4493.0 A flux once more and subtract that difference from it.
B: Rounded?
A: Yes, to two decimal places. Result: 5.26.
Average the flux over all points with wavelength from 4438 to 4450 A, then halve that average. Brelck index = 2.33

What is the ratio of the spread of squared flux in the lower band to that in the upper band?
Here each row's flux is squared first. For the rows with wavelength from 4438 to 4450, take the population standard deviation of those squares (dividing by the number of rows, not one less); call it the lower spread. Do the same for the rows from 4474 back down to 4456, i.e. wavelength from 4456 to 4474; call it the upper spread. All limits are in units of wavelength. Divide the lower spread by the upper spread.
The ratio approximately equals 0.69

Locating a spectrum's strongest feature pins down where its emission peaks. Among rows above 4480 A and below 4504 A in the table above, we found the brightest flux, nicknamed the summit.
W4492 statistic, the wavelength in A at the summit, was 4499.0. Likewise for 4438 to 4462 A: 4445.0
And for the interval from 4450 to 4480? 4472.0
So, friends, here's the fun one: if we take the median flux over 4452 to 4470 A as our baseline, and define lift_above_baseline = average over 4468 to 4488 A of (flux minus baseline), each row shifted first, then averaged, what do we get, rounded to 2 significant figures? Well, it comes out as 0.50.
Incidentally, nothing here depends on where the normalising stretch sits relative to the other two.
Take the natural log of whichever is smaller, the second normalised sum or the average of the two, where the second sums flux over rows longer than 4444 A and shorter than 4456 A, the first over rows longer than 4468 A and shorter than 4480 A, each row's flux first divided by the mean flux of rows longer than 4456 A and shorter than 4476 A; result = 1.40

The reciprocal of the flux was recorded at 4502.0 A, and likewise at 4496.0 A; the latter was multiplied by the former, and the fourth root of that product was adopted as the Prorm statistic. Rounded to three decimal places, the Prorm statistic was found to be 0.443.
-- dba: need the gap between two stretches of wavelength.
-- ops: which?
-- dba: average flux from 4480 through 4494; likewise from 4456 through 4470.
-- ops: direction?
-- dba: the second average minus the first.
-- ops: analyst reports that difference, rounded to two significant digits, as -0.54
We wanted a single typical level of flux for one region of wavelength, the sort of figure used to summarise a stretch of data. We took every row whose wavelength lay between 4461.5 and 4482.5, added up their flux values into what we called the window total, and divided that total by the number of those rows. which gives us 4.59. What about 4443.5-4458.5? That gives 4.46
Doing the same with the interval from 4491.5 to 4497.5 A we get 5.15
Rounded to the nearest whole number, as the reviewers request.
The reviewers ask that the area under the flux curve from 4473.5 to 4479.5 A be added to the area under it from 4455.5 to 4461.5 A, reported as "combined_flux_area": 53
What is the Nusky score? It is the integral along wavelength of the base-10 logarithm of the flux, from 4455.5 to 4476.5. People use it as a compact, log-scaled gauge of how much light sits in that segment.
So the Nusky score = 13.6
